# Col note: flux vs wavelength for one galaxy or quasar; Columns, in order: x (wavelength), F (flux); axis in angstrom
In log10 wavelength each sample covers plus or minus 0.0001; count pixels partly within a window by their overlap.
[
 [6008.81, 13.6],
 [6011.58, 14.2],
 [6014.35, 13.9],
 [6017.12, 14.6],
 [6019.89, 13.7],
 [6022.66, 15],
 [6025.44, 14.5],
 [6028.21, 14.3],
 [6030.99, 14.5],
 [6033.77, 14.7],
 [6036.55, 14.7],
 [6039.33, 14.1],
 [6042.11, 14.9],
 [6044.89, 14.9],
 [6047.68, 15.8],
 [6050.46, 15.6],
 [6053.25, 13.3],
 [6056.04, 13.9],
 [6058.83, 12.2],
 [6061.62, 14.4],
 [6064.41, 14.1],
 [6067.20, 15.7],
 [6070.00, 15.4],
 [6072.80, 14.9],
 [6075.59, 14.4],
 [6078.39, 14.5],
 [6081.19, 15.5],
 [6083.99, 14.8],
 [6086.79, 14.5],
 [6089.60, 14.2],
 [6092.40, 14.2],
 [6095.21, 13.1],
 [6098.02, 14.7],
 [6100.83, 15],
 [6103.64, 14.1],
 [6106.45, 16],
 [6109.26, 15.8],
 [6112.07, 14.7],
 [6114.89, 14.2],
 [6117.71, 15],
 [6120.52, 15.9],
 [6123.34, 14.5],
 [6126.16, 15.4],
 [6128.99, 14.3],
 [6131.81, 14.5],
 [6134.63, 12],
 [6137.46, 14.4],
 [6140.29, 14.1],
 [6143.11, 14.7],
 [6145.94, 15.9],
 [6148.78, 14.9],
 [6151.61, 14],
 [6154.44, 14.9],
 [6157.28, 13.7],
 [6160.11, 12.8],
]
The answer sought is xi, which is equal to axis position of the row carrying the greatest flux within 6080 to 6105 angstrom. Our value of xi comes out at 6081.19 angstrom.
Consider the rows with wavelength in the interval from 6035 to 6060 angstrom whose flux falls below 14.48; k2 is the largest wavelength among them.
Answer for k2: 6058.83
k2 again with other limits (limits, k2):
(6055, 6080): 6075.59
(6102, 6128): 6114.89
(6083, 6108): 6103.64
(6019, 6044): 6039.33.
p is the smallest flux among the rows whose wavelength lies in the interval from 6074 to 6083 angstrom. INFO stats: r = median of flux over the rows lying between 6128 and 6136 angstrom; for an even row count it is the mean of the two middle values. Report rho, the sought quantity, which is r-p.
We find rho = -0.10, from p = 14.4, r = 14.3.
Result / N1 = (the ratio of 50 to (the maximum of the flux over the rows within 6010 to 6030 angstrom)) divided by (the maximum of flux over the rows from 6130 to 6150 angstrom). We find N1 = 0.210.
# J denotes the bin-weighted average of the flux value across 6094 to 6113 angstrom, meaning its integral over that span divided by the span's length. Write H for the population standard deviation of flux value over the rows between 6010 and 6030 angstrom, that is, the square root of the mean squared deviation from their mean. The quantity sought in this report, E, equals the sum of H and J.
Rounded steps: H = 0.41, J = 14.8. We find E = 15.2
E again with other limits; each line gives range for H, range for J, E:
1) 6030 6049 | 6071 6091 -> 15.2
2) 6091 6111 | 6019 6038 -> 15.4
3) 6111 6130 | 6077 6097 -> 15.0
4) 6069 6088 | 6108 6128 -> 15.5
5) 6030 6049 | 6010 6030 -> 14.8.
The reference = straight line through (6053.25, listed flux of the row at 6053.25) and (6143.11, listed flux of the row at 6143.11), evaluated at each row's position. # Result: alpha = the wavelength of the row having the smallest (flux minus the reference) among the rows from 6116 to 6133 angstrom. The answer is 6128.99 angstrom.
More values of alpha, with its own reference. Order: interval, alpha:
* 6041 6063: 6058.83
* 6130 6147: 6134.63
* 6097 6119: 6114.89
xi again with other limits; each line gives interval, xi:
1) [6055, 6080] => 6067.20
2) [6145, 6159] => 6145.94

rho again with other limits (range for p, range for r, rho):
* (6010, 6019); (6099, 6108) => 1.10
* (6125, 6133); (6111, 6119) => 0.40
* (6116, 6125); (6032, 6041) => 0.20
